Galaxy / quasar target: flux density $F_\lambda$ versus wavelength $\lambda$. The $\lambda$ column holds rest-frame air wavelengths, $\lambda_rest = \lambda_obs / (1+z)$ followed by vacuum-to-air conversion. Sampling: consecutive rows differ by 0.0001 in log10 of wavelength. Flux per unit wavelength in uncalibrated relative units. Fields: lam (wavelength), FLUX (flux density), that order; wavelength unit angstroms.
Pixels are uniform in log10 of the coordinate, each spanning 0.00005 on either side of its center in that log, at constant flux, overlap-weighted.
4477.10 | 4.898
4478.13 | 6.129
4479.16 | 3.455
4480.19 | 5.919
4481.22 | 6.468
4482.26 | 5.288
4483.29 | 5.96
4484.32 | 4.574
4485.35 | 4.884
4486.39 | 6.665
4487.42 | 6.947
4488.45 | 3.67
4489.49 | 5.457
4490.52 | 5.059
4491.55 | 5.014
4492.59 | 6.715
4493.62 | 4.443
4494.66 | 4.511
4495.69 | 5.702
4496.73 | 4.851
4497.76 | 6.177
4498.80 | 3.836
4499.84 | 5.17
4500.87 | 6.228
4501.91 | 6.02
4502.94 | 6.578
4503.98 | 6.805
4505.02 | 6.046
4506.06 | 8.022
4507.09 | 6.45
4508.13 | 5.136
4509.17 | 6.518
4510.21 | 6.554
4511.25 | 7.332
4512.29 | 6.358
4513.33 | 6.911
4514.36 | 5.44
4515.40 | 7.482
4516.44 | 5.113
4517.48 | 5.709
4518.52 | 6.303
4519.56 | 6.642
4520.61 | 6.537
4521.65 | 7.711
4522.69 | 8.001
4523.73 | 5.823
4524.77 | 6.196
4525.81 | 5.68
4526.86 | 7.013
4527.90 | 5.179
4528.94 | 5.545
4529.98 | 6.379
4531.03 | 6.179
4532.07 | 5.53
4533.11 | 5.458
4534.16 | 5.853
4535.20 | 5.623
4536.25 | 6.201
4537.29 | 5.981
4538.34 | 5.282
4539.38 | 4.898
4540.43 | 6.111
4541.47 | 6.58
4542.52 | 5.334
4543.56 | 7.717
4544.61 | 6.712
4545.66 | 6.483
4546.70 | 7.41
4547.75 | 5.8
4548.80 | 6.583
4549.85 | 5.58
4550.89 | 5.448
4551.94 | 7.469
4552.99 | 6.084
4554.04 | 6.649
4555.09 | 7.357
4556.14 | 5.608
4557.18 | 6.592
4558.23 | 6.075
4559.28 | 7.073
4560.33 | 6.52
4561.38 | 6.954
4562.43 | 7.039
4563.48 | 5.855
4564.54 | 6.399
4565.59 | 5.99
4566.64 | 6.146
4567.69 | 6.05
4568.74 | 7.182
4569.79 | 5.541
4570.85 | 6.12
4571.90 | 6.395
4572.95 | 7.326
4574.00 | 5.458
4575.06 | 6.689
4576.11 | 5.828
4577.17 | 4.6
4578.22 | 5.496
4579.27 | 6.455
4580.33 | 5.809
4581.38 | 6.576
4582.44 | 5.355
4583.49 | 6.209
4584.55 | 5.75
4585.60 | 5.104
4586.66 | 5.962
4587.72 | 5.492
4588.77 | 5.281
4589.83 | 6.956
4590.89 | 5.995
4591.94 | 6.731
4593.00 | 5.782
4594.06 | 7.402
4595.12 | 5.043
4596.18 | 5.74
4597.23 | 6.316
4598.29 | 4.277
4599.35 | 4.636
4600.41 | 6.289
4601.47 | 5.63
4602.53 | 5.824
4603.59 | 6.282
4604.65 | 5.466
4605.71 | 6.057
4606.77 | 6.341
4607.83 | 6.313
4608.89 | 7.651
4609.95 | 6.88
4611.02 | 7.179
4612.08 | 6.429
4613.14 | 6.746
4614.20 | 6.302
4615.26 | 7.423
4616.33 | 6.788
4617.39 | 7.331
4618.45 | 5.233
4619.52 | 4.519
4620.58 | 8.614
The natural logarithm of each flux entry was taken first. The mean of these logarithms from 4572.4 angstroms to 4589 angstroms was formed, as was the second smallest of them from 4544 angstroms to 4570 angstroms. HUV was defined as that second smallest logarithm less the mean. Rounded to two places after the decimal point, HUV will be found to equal -0.05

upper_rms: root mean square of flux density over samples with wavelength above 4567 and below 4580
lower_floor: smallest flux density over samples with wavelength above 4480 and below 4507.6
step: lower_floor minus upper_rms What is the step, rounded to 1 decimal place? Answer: -2.5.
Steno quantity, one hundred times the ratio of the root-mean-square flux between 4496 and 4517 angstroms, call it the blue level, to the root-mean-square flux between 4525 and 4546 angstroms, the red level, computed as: 103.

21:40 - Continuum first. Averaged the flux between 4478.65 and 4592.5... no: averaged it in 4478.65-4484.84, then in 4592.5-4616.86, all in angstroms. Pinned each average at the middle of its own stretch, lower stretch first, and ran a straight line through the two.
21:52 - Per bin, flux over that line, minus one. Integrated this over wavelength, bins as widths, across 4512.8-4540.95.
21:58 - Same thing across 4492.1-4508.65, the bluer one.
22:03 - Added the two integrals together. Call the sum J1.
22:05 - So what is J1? 3.6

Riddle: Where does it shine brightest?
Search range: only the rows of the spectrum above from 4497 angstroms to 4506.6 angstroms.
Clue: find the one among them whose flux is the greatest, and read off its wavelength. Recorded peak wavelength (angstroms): 4506.06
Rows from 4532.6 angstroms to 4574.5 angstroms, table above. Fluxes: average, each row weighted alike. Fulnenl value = 6.27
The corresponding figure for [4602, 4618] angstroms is 6.60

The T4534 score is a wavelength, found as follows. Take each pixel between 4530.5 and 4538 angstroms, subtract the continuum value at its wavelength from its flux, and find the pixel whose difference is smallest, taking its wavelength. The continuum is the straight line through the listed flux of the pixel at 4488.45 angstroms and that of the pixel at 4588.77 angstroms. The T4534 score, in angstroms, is 4533.11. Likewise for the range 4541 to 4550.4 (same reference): 4542.52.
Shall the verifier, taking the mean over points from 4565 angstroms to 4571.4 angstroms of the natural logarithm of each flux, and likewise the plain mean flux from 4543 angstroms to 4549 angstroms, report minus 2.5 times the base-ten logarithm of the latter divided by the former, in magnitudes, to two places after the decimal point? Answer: -1.43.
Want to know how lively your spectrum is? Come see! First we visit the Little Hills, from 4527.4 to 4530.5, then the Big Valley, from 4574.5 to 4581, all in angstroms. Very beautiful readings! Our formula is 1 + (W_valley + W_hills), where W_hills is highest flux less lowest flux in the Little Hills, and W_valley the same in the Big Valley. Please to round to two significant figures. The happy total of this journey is 4.3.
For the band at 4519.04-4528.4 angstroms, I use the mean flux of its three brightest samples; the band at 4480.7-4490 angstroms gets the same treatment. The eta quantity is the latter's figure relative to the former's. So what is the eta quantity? 0.88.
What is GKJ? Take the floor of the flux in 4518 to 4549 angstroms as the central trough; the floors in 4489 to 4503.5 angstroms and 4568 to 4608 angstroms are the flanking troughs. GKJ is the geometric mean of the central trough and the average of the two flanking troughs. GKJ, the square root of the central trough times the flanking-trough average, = 4.5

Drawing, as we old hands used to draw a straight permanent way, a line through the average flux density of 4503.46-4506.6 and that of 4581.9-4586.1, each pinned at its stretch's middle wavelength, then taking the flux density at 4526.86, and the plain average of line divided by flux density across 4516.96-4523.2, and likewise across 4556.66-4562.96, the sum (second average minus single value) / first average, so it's -6.1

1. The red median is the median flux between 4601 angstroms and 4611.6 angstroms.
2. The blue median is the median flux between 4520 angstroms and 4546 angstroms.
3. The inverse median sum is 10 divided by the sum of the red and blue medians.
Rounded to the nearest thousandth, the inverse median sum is 0.806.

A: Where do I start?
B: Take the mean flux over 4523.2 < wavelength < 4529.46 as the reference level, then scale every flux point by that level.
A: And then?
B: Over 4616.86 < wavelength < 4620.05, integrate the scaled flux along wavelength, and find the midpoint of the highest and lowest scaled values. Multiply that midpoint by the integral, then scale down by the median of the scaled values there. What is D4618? 3.48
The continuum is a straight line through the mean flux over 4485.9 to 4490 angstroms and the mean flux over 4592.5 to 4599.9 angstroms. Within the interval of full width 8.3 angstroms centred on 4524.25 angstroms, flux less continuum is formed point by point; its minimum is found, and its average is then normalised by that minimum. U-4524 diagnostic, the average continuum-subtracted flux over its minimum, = -1.8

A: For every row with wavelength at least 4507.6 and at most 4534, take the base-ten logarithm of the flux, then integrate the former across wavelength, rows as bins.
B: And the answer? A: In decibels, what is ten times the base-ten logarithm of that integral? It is 13.2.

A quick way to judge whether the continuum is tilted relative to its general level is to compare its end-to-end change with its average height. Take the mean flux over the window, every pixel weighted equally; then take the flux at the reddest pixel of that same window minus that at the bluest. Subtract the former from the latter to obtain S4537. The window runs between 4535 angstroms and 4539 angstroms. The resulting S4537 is -6.1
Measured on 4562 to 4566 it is -7.4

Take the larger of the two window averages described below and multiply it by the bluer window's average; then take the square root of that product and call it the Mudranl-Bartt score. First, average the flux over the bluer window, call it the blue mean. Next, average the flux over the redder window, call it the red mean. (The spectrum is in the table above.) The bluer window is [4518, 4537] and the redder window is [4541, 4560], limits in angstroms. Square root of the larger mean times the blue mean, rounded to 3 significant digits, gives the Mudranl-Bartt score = 6.34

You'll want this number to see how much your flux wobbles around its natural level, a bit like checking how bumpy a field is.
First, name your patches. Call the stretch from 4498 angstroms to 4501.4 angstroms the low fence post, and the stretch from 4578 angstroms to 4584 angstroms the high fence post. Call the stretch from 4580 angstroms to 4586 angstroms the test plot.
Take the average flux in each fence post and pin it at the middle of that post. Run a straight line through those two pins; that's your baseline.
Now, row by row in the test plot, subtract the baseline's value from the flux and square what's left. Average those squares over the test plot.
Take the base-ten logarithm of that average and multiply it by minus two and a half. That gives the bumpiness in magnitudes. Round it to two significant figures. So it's 1.3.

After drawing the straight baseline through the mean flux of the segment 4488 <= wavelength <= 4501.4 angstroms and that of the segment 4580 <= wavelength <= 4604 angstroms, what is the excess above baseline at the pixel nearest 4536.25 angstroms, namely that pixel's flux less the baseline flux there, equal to 0.76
